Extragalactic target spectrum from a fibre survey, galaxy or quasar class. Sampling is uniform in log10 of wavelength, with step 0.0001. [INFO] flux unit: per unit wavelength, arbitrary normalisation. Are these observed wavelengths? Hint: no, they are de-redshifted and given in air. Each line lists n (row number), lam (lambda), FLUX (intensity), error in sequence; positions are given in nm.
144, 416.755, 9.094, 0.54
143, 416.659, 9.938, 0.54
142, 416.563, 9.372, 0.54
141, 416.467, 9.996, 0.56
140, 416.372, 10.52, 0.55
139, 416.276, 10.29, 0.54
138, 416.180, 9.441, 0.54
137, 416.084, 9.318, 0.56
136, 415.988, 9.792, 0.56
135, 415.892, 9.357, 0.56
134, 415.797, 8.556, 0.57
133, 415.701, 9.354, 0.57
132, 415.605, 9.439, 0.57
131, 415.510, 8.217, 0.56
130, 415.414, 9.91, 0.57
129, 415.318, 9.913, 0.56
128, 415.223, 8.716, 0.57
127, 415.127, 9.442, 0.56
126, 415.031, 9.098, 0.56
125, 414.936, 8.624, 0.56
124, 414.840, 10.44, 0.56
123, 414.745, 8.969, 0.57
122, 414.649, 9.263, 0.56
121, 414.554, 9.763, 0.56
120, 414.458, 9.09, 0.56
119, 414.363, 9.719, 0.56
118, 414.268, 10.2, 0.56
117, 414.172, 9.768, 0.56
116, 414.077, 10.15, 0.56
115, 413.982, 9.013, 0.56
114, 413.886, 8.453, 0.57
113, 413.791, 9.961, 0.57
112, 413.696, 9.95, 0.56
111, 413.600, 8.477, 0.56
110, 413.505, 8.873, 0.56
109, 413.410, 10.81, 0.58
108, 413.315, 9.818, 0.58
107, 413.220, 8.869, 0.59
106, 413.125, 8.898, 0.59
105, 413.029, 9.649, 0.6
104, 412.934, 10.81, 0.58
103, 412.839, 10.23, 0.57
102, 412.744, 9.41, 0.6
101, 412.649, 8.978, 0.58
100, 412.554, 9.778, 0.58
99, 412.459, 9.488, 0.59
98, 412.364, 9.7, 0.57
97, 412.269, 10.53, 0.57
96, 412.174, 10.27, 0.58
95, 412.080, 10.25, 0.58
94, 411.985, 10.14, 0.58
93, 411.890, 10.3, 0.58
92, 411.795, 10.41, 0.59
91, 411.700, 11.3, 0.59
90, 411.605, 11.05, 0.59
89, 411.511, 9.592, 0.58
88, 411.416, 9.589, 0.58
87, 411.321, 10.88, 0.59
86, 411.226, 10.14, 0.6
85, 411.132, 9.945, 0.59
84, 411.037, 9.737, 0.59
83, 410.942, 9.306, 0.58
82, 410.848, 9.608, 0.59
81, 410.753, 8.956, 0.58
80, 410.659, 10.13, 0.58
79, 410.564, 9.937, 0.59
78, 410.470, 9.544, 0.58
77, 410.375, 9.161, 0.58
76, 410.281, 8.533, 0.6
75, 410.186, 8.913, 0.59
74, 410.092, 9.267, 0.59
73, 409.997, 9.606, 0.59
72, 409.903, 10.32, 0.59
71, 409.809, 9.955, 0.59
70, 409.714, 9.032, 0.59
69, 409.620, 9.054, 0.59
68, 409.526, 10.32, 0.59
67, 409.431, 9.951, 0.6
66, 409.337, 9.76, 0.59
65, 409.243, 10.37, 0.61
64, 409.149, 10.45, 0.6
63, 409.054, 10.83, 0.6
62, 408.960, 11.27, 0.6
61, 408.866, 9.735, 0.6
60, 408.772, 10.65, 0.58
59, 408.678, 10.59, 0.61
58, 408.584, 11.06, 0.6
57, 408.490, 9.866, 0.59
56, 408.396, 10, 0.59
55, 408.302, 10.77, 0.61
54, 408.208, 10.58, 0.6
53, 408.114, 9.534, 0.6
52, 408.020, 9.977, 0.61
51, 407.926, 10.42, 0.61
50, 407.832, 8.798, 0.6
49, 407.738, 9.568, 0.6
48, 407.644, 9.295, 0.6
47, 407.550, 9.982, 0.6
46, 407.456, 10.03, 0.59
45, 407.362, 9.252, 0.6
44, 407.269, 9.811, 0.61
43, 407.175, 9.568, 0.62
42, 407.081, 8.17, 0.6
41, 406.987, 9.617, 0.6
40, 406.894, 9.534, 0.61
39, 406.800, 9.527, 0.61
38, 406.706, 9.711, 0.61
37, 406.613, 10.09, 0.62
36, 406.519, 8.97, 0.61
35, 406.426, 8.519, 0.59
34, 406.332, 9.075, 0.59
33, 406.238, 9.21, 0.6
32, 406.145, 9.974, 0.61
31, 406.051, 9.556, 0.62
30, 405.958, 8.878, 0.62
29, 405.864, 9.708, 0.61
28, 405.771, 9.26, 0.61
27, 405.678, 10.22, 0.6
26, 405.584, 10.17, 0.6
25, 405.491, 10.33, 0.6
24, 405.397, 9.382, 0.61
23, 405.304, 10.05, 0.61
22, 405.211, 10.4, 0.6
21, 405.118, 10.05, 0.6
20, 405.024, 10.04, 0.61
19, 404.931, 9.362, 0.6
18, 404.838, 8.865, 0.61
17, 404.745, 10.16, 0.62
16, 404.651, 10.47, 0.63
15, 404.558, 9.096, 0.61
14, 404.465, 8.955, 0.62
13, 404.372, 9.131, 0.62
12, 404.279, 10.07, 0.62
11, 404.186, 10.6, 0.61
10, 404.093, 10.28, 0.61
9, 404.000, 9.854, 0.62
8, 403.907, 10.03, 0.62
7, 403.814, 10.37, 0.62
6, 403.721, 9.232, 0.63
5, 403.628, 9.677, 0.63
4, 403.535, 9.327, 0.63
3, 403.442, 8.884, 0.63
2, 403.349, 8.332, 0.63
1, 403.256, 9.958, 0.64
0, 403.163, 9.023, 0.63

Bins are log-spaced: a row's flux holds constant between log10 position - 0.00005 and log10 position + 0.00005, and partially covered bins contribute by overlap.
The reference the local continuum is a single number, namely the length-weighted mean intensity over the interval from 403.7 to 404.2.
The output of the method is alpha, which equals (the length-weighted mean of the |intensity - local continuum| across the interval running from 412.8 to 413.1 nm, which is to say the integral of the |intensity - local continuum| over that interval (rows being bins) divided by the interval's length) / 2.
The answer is 0.25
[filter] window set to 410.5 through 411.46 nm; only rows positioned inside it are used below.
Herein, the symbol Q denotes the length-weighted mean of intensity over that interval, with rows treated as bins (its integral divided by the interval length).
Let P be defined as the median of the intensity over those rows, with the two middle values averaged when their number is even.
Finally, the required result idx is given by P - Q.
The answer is 0.02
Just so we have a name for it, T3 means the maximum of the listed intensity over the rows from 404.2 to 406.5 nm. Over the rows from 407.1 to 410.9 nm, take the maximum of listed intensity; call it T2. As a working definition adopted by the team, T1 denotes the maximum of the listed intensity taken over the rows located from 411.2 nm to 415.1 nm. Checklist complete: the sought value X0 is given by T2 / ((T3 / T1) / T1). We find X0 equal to 137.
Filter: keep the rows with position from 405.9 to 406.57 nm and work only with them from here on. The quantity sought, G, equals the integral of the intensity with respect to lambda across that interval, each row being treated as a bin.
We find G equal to 6.1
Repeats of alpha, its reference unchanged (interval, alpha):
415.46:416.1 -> 0.46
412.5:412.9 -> 0.28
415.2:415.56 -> 0.42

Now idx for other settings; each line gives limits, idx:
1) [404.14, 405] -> -0.29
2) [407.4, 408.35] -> 0.10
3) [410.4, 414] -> -0.01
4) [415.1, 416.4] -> 0.01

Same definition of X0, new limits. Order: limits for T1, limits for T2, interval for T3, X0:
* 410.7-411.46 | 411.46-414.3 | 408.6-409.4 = 119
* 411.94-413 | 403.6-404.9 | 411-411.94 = 110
